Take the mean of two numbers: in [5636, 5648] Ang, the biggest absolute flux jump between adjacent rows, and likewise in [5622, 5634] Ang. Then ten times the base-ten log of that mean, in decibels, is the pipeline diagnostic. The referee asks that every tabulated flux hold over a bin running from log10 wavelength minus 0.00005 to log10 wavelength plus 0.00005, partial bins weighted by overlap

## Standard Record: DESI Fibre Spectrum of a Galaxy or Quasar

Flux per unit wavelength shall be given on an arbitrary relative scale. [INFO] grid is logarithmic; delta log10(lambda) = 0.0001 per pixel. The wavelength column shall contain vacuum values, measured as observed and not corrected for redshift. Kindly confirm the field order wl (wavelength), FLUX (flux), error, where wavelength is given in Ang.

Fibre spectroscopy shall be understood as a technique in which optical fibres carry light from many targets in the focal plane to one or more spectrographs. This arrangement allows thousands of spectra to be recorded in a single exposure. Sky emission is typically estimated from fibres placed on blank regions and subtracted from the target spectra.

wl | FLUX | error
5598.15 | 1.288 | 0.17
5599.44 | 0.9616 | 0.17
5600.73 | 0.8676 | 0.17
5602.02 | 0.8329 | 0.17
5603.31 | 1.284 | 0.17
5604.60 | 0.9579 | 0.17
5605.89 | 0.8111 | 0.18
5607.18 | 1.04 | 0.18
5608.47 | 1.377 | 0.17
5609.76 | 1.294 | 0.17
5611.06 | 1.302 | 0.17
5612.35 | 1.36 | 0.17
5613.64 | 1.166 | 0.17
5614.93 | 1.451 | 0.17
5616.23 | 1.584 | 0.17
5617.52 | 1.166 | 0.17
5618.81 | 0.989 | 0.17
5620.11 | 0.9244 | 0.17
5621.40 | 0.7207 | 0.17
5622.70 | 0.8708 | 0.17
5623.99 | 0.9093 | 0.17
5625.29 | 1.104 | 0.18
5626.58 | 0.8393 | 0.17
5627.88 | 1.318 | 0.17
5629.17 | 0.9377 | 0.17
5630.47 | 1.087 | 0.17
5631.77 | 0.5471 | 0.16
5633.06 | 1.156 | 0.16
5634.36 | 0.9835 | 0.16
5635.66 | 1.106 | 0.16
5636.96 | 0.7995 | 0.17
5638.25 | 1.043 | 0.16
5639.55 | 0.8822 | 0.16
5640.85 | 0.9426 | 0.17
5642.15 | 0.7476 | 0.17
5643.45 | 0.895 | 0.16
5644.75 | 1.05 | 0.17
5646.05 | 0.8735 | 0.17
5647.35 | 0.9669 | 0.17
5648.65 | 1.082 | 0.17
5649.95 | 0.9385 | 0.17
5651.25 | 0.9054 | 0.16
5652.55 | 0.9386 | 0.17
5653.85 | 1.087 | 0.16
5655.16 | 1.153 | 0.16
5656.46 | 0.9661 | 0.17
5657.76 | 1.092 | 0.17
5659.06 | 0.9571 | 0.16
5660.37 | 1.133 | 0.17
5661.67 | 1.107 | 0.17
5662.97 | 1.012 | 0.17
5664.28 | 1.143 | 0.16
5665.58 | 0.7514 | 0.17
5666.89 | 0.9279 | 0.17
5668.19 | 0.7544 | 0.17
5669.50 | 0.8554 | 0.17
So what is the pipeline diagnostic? -3.7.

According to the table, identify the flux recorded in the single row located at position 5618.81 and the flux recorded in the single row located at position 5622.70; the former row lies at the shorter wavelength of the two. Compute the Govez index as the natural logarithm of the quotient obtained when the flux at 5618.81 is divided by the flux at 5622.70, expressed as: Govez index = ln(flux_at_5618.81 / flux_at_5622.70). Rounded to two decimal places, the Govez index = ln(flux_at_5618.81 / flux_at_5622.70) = 0.13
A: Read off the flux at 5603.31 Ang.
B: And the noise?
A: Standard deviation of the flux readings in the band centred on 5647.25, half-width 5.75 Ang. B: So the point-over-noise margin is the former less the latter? 1.19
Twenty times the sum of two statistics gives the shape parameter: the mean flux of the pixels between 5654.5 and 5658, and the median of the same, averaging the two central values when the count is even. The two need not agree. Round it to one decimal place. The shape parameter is 43.2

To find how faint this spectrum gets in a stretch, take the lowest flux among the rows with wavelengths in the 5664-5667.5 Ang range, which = 0.7514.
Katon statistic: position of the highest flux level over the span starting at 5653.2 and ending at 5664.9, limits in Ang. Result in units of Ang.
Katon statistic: 5655.16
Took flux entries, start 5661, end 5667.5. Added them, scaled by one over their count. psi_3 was 0.99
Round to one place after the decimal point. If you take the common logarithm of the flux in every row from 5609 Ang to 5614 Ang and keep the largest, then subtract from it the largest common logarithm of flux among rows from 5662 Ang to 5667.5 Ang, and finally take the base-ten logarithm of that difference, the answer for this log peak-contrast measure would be -1.1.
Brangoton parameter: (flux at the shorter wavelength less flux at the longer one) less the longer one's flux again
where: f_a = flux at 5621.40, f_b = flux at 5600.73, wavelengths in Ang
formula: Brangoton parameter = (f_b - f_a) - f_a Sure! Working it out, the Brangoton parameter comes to -0.6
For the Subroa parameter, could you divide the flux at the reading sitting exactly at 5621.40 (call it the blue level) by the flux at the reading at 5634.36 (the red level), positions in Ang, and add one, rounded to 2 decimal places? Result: 1.73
